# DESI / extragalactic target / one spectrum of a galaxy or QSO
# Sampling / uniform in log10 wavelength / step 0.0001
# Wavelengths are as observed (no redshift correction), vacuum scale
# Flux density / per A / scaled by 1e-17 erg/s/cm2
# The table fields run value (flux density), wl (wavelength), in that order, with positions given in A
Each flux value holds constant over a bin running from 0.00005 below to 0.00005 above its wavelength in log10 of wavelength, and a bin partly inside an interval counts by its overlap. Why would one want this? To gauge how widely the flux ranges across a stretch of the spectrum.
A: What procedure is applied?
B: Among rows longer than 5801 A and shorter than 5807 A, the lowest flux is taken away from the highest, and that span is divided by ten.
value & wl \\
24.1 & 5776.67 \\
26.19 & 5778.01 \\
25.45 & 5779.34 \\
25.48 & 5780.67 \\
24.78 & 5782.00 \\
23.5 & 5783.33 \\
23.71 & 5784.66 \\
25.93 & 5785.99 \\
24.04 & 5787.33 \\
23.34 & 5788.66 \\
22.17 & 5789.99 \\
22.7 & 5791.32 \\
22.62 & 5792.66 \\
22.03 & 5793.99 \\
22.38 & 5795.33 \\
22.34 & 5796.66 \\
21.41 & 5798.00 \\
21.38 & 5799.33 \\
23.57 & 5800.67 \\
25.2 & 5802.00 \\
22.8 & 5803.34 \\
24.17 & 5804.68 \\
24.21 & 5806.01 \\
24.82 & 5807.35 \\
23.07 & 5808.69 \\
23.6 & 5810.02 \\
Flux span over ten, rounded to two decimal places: 0.24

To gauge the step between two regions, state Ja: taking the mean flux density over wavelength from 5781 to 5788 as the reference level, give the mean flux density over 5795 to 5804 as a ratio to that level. 0.93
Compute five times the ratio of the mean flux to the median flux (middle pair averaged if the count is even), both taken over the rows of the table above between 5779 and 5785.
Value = 4.96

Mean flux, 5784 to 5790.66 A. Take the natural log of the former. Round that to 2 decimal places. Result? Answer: 3.17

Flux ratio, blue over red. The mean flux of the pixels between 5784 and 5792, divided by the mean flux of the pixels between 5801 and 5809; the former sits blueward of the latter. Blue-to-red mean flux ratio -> 0.98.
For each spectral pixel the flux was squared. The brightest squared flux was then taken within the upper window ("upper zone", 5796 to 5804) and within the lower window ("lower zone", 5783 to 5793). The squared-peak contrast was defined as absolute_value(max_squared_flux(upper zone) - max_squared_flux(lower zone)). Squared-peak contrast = 37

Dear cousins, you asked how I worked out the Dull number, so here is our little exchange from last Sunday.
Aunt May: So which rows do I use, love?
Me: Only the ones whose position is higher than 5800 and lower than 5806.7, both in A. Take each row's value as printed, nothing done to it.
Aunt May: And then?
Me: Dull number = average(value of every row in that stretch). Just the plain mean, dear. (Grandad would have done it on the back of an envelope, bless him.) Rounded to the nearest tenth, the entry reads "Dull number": 24.0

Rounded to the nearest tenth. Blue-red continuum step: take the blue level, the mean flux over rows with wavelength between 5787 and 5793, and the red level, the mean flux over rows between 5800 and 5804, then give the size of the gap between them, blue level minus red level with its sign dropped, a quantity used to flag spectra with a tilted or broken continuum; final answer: 0.9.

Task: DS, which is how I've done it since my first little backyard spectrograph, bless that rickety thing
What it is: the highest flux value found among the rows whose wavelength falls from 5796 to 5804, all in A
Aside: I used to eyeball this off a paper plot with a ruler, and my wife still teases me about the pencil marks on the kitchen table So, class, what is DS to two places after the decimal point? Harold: 25.20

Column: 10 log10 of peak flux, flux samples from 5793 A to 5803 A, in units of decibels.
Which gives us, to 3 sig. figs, 14.0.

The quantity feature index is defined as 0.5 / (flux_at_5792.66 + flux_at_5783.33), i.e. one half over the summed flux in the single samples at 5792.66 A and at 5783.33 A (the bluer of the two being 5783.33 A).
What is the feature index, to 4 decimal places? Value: 0.0108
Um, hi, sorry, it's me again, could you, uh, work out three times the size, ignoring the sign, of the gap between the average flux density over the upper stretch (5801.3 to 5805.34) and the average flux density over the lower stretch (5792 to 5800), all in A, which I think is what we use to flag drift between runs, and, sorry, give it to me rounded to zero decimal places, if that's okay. 6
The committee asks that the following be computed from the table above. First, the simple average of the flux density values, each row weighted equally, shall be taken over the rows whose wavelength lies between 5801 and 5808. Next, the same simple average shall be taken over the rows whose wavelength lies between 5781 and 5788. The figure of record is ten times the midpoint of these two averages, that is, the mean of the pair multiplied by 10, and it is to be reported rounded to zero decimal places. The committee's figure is 243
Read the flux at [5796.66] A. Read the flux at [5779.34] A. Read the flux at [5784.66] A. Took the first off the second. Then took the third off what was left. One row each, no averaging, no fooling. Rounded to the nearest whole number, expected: -21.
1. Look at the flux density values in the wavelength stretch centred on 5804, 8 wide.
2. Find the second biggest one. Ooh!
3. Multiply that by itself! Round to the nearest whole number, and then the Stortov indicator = 616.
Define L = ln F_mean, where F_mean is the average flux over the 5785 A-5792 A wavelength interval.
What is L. 3.16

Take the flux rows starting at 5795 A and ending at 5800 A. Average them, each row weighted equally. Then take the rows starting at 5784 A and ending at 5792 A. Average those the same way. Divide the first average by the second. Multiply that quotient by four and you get 3.70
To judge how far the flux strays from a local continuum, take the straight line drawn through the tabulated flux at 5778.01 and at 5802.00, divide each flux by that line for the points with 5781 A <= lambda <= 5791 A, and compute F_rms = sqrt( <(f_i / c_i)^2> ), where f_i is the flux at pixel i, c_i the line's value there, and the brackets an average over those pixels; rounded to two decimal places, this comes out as 0.93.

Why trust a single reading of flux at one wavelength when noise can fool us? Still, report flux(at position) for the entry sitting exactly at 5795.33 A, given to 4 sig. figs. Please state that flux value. 22.38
